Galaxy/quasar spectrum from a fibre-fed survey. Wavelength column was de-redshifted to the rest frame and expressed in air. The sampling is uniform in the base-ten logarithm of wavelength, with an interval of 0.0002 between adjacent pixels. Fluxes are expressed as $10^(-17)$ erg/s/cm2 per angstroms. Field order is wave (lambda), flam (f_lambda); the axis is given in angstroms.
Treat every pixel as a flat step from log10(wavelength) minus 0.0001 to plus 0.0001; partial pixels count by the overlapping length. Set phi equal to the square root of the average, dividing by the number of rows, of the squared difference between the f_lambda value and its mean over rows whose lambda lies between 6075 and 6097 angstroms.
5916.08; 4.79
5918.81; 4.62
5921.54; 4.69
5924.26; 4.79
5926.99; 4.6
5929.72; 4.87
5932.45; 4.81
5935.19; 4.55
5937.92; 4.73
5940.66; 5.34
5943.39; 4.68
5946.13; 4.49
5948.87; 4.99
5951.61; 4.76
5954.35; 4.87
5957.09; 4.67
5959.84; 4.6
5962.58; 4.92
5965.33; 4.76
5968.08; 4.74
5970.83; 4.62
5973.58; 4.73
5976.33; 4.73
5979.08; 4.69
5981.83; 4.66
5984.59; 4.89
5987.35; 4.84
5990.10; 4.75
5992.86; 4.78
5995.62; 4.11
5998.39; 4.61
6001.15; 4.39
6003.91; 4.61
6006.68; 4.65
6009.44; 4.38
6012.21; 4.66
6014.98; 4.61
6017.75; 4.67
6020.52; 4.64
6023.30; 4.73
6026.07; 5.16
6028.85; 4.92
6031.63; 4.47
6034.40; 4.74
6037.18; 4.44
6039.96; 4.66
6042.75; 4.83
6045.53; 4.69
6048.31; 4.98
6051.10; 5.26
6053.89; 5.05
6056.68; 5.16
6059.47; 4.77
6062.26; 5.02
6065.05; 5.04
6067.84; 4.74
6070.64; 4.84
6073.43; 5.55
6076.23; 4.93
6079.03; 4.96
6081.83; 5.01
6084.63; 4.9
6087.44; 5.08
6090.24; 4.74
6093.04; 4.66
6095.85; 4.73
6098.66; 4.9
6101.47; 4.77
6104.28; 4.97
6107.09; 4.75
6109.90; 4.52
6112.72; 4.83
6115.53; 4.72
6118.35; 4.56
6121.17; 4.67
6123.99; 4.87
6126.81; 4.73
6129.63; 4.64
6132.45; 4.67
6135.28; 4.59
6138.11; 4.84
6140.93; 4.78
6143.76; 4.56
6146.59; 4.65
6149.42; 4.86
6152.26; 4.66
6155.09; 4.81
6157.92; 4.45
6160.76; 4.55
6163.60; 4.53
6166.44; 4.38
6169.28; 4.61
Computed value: 0.140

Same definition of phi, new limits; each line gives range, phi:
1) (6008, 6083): 0.260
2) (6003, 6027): 0.193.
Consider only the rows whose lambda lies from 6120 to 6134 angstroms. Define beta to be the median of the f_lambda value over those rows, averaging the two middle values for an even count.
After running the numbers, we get 4.67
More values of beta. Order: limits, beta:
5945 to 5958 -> 4.76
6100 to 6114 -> 4.77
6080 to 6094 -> 4.90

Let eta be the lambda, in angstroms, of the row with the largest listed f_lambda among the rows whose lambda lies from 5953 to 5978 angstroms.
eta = 5962.58 angstroms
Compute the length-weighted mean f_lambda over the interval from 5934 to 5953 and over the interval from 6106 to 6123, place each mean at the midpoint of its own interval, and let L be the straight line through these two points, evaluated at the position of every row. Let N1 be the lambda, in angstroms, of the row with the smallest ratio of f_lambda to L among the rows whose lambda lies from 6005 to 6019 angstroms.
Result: 6009.44 angstroms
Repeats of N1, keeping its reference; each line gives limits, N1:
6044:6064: 6045.53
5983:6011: 5995.62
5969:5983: 5970.83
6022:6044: 6037.18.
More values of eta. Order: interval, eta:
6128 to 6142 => 6138.11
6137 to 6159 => 6149.42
